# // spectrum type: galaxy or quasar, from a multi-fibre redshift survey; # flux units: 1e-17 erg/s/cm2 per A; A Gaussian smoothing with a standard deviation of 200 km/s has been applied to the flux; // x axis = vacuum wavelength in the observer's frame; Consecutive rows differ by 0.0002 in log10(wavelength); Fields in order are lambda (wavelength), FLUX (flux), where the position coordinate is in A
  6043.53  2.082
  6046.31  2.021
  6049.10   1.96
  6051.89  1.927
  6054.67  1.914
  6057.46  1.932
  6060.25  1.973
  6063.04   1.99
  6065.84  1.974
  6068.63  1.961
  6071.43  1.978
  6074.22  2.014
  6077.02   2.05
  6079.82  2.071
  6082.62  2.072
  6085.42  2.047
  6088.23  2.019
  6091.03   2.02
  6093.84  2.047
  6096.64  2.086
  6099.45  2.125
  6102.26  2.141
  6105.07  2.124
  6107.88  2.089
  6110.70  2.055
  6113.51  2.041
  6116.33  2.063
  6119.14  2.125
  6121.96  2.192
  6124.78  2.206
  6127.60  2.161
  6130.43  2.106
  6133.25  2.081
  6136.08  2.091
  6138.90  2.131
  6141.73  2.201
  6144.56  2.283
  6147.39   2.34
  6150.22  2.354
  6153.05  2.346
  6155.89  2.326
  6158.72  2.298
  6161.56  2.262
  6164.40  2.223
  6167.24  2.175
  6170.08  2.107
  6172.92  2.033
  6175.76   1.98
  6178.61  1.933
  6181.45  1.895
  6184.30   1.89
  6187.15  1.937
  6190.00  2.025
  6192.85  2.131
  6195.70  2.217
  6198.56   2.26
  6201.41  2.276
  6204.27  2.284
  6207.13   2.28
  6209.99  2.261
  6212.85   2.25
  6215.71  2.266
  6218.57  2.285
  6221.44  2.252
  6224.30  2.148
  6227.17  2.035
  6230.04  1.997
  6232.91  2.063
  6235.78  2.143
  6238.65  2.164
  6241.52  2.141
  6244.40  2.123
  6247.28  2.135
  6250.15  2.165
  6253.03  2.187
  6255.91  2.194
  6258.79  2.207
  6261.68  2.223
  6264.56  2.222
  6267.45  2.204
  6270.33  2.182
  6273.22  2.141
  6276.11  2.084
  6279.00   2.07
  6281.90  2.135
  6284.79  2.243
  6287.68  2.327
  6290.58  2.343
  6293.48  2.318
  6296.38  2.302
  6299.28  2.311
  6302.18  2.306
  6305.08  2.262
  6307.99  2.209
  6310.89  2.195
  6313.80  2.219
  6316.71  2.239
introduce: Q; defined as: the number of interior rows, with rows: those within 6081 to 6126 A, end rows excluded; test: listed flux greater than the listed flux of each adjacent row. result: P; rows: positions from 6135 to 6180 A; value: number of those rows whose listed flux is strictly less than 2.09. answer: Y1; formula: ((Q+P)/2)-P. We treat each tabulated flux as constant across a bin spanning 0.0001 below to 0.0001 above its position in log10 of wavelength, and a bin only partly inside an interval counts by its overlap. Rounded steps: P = 3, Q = 1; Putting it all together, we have -1.0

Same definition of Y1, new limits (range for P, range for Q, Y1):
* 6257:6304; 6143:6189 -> -0.5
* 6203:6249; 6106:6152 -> -1.0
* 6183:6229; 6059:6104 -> -1.0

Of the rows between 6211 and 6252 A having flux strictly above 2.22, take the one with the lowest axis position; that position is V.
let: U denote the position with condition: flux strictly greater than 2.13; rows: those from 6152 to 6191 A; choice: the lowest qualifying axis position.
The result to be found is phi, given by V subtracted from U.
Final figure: -59.8 A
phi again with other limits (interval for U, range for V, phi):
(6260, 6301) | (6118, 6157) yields 117.1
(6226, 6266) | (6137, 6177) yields 91.2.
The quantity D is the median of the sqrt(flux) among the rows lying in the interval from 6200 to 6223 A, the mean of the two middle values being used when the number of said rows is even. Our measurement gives 1.51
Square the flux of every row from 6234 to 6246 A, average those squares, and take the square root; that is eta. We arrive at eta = 2.14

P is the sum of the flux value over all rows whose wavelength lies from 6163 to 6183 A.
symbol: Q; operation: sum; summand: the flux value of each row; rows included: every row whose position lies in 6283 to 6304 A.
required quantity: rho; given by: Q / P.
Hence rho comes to 1.13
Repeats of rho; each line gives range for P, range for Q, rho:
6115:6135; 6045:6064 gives 0.92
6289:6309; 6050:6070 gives 0.85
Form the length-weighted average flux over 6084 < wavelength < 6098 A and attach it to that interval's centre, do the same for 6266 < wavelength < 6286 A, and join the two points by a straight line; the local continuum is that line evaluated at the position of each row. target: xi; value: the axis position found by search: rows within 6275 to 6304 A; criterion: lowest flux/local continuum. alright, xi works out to 6279.00 A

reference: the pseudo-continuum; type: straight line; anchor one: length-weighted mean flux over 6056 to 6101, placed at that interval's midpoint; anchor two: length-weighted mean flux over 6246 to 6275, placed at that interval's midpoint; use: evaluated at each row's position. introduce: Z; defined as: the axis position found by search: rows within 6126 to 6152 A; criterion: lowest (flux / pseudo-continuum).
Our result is 6133.25 A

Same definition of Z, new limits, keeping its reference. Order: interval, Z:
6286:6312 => 6310.89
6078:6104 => 6091.03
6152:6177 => 6175.76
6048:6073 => 6054.67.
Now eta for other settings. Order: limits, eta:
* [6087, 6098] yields 2.04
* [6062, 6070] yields 1.98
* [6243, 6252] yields 2.14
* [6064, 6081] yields 2.01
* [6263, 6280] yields 2.15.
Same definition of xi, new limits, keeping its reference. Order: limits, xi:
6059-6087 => 6068.63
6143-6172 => 6170.08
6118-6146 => 6133.25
